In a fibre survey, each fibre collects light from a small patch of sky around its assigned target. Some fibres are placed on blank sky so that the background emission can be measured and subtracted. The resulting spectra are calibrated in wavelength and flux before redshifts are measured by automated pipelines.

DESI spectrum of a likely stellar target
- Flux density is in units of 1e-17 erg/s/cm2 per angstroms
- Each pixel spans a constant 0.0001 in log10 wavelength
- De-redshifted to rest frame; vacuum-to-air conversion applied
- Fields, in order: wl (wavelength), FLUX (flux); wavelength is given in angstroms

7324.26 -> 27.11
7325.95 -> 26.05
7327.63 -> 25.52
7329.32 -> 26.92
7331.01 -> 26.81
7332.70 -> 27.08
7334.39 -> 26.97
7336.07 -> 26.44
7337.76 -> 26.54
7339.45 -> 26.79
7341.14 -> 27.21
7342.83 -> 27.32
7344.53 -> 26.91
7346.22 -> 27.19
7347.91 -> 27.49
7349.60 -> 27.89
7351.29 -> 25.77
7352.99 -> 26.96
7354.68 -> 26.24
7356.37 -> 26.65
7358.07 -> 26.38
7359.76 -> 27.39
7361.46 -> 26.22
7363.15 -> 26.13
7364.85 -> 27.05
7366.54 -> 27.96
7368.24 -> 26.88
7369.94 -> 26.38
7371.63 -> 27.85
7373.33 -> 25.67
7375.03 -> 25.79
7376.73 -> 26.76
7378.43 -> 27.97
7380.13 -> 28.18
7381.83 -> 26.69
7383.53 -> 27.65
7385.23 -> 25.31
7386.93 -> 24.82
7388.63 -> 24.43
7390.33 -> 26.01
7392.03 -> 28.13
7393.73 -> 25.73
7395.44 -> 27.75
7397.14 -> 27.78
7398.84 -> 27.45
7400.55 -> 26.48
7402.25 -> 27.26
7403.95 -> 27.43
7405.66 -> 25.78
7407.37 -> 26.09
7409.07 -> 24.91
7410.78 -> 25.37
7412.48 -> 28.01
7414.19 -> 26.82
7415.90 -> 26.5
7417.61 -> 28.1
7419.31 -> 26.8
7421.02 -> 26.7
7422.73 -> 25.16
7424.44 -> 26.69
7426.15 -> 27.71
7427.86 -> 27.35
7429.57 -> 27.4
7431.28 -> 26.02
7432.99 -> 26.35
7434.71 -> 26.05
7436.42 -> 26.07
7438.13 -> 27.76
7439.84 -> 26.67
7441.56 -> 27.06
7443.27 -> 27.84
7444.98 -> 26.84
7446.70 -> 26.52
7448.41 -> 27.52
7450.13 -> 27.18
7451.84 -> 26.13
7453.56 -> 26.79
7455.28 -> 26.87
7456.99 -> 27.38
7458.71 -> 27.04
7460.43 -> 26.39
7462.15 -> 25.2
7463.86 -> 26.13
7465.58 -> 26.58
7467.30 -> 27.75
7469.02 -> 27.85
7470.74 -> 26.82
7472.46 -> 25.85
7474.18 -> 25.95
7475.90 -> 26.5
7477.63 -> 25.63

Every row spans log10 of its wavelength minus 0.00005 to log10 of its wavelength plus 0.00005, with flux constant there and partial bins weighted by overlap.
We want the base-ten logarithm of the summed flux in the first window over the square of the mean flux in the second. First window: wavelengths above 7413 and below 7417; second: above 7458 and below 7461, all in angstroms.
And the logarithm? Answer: -1.13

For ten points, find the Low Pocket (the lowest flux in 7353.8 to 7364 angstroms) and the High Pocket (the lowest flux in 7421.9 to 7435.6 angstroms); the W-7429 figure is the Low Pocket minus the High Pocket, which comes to 1.0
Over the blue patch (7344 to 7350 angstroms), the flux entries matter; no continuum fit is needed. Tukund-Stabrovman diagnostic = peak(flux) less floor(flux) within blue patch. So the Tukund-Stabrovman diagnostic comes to 1.0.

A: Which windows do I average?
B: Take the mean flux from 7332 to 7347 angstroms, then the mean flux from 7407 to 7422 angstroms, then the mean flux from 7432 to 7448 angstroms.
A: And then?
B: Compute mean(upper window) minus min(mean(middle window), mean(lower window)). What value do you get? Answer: 0.21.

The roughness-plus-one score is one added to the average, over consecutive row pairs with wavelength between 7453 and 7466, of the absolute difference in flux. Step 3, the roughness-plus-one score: 1.59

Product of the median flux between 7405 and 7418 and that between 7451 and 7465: 699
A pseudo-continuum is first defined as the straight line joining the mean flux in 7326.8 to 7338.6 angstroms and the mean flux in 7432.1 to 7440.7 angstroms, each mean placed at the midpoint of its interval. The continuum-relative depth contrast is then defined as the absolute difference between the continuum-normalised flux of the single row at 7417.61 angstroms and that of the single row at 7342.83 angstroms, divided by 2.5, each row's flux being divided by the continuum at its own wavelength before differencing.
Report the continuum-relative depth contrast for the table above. 0.012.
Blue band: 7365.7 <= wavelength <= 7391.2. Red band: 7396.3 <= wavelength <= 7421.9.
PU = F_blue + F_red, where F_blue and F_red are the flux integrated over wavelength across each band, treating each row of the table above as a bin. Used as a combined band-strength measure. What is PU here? 1362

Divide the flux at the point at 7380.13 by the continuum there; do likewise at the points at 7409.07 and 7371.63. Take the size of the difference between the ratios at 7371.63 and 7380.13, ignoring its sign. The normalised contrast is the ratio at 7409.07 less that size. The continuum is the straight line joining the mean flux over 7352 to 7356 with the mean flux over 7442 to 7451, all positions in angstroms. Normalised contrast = 0.914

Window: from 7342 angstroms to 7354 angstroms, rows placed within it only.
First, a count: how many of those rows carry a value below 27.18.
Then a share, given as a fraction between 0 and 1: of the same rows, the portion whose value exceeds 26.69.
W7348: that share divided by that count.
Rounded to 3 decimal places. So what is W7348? 0.286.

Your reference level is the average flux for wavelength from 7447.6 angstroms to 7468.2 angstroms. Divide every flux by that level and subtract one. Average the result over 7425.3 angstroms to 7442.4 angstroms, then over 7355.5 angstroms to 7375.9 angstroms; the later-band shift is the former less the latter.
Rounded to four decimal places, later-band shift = 0.0055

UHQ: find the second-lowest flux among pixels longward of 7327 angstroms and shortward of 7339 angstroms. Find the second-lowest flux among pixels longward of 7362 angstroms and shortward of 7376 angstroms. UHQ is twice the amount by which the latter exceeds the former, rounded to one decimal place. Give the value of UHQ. -1.3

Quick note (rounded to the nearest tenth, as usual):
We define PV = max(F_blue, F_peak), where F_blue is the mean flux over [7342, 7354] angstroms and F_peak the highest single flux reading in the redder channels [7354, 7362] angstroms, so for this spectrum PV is 27.4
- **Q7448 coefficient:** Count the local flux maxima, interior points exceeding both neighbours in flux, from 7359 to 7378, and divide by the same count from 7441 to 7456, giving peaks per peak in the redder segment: 1.0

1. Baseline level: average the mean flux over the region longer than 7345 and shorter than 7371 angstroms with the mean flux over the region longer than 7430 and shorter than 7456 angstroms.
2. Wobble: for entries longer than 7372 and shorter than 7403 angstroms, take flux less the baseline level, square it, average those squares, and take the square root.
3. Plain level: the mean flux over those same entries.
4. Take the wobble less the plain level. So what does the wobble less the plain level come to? -25.5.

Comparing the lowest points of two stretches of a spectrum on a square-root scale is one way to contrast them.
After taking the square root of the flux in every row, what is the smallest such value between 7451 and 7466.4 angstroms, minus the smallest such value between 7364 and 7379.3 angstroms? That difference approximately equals -0.047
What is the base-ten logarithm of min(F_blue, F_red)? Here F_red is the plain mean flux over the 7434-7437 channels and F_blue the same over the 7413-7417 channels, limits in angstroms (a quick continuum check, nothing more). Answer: 1.416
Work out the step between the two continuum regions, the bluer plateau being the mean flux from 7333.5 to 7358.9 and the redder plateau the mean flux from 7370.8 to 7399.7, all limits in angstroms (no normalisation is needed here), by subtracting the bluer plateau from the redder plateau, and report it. -0.15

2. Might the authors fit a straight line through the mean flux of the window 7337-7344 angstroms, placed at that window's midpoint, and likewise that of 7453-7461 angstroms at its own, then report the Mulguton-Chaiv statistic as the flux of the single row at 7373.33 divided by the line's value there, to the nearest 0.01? 0.95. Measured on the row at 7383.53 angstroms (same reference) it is 1.03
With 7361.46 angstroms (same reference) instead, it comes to 0.97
